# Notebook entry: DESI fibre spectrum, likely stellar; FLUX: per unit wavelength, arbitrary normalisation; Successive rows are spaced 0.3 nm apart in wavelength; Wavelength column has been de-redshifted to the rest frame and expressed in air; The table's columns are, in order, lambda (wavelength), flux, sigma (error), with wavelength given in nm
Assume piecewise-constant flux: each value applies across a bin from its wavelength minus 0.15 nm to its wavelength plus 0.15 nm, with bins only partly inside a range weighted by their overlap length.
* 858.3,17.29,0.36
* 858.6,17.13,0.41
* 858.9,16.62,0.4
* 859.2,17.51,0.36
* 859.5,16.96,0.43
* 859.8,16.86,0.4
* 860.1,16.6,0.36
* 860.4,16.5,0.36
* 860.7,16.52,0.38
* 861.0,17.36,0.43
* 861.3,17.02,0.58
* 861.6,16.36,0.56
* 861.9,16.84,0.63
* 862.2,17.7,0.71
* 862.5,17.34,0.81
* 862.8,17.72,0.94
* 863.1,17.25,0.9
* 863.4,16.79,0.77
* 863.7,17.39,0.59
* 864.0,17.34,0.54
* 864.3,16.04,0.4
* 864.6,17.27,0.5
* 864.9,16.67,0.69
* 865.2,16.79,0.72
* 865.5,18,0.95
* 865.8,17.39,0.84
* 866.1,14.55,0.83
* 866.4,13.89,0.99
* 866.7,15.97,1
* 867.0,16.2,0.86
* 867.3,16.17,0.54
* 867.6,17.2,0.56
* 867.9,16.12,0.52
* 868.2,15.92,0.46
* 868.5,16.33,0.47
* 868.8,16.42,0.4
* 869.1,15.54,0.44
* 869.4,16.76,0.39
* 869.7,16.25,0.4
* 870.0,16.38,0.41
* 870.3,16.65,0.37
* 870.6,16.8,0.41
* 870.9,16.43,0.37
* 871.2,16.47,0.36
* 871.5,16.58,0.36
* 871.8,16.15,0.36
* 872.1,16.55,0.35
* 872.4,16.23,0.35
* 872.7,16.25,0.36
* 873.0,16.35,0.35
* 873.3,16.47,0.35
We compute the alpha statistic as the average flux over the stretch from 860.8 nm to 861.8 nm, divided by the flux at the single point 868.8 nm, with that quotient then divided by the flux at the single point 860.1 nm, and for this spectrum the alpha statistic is 0.062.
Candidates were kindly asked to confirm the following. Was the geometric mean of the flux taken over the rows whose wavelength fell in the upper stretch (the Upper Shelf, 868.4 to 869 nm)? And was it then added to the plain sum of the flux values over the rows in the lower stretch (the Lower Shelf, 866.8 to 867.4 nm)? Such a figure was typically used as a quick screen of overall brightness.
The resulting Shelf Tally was 48.7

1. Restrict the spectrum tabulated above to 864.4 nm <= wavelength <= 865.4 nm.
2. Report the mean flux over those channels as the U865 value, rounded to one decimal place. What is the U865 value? 16.9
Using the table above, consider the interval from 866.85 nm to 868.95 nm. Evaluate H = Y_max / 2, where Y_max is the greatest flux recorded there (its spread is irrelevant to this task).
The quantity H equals 8.60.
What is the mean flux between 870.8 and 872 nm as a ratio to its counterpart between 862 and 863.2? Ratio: 0.94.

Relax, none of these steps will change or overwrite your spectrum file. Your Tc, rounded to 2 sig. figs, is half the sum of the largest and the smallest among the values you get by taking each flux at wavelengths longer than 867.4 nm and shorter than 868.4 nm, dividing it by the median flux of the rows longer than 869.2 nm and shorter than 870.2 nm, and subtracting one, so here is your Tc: 0.011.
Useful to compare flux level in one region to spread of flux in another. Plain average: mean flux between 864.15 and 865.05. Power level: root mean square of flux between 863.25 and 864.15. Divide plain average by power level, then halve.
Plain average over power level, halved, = 0.485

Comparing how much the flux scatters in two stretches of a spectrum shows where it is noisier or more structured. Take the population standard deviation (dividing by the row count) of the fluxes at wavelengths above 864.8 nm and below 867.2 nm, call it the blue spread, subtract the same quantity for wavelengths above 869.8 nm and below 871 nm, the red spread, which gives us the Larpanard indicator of 1.1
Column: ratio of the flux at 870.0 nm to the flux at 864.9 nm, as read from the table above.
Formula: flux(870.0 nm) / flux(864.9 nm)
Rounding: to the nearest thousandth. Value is 0.983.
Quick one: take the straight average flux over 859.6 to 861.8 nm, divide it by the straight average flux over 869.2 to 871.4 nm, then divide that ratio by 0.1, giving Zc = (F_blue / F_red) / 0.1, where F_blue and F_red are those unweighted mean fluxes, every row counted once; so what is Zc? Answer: 10.1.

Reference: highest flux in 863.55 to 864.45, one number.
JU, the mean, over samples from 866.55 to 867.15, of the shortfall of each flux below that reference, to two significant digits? 1.3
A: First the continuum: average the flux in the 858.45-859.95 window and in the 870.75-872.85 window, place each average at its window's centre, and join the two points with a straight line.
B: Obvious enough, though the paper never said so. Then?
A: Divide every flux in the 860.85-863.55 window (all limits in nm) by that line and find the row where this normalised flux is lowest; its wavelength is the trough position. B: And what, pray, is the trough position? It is 861.6 nm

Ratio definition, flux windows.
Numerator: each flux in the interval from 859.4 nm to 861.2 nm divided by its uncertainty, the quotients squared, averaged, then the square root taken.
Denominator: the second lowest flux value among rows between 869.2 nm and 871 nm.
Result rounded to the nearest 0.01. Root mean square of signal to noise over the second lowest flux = 2.62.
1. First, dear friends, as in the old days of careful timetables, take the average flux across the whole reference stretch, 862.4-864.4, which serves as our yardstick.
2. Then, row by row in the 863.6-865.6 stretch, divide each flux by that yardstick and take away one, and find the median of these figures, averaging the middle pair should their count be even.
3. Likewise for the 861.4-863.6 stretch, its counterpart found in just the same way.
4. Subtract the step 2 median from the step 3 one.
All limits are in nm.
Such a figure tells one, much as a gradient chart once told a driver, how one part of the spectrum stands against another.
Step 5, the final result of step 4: 0.00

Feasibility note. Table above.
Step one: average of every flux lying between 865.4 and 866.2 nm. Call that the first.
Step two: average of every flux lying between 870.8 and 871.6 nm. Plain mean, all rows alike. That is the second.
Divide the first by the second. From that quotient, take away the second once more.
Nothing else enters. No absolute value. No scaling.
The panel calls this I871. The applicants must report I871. -15.5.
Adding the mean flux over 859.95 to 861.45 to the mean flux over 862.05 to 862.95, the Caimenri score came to 34.4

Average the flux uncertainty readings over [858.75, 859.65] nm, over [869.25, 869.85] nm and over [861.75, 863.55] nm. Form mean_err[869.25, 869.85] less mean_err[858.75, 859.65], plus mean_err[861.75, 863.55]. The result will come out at 0.79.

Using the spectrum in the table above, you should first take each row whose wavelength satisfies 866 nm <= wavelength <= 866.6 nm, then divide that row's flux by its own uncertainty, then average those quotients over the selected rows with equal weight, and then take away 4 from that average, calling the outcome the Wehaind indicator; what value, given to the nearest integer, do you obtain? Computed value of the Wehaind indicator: 12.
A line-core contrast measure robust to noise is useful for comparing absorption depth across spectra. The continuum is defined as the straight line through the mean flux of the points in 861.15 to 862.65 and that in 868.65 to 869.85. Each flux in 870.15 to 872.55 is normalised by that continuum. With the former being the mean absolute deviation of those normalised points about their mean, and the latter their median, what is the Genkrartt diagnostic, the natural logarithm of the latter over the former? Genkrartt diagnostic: 4.8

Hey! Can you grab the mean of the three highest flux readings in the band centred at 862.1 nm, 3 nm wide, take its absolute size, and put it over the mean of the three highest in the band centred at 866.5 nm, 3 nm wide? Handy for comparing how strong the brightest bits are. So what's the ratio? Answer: 1.00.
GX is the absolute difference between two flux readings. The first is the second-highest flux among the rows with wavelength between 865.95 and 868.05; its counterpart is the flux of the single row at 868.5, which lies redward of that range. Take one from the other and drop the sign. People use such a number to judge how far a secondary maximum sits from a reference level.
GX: 0.13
